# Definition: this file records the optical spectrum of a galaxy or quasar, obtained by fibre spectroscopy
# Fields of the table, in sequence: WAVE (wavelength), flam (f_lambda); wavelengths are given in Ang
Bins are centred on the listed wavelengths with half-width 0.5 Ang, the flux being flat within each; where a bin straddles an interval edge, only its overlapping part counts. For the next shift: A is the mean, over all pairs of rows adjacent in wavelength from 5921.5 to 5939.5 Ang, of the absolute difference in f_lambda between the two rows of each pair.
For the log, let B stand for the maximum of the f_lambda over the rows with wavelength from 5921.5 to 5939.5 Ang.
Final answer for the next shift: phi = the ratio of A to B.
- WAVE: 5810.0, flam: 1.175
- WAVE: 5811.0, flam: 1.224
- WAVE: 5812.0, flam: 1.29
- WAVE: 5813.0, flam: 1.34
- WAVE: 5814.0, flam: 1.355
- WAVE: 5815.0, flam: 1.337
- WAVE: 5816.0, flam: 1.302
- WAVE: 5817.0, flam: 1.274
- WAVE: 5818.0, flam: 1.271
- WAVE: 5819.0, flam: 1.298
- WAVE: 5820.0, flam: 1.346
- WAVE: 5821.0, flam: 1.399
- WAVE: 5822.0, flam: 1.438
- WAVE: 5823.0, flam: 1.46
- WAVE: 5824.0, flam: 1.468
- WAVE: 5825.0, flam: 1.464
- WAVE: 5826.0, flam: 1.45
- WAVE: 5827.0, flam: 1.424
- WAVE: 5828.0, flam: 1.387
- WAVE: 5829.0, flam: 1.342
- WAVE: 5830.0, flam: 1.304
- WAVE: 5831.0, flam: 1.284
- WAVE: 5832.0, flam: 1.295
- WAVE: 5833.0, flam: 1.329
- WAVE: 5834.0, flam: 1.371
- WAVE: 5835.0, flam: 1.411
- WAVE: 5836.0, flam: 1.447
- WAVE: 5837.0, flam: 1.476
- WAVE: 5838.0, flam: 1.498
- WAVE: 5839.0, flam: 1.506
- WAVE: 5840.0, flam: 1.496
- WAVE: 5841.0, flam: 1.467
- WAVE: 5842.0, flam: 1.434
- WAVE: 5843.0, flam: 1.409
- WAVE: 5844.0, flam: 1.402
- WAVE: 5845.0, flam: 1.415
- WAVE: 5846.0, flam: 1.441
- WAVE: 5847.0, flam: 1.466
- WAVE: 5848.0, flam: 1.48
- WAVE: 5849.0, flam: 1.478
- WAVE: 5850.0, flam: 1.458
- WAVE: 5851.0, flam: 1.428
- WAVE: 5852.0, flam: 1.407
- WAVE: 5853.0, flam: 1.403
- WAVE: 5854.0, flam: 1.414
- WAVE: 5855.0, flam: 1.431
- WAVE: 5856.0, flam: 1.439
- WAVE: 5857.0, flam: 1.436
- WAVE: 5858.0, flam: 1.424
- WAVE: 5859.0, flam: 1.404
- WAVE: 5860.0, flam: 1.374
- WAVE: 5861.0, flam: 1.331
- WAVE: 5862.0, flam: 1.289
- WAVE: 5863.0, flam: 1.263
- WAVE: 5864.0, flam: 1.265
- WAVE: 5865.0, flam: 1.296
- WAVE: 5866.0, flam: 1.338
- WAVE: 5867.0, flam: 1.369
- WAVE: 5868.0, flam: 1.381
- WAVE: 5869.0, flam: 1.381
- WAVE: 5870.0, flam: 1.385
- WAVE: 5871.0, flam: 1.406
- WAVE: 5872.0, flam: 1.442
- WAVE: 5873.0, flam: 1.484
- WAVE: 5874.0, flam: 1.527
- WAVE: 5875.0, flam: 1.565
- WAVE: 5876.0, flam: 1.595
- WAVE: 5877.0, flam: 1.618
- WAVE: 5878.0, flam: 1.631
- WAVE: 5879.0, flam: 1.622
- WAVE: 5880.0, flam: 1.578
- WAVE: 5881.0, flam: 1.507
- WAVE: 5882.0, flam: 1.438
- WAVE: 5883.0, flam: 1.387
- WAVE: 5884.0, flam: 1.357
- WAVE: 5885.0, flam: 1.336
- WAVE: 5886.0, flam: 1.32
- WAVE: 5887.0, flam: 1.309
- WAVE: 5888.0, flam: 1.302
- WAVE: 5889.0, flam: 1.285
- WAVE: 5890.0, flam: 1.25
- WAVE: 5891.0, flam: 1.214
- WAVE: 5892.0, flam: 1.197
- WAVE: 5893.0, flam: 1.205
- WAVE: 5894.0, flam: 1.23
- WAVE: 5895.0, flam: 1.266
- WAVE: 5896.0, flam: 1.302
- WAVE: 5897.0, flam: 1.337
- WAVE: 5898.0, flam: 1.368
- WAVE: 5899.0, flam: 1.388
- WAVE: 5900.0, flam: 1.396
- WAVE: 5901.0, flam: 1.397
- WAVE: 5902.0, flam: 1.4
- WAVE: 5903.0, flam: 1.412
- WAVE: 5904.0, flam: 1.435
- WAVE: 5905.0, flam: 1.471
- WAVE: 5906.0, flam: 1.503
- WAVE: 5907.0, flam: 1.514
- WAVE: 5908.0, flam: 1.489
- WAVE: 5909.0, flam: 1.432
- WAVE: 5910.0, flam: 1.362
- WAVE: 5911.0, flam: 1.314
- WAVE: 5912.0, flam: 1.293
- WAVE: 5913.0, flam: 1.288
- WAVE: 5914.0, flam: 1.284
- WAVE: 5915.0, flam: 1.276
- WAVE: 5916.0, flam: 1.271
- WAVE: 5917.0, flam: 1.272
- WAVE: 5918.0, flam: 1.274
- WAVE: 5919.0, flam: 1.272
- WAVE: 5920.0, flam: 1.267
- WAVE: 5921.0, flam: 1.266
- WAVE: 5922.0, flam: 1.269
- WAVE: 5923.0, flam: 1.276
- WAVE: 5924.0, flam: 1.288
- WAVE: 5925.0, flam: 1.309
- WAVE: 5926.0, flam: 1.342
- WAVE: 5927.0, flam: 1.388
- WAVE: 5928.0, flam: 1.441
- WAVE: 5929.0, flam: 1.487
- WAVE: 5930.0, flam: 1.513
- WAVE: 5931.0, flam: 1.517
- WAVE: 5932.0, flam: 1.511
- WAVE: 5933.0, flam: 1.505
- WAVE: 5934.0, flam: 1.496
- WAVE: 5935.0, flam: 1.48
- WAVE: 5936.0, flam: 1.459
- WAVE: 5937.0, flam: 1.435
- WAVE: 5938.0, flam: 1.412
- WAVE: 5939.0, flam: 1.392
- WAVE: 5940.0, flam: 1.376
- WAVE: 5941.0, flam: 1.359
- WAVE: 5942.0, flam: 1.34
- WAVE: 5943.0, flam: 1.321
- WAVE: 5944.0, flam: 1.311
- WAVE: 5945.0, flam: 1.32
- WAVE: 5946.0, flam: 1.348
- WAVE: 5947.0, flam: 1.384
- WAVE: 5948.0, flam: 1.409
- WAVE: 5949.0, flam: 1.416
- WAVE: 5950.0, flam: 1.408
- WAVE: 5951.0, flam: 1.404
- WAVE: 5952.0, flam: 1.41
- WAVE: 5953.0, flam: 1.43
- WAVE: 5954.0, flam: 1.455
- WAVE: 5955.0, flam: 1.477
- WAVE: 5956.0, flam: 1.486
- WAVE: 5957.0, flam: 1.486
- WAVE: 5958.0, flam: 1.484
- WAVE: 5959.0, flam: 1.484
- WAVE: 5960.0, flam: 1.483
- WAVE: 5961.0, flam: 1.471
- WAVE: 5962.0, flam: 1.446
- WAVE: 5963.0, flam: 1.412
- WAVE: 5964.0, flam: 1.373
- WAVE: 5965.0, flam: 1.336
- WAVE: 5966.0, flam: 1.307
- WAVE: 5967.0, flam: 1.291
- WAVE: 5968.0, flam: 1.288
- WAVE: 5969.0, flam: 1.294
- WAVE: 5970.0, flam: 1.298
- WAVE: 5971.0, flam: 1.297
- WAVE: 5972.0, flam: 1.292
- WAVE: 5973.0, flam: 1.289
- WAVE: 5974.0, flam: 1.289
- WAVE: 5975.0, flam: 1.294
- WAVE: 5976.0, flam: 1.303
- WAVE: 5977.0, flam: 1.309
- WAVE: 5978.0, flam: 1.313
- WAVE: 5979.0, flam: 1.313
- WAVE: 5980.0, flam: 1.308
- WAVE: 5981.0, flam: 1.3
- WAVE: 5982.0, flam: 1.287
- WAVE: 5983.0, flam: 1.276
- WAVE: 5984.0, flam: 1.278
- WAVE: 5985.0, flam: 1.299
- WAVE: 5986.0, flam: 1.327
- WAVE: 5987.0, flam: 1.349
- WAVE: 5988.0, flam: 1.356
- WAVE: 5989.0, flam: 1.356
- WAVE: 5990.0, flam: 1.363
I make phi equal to 0.0145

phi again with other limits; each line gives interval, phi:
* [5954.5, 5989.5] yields 0.0073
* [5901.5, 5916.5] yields 0.0168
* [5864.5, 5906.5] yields 0.0161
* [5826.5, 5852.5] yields 0.0164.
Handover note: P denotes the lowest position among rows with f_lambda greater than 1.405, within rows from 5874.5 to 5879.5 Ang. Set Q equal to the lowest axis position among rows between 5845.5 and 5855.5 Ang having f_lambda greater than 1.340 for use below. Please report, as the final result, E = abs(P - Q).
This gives 29 Ang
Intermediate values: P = 5875.0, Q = 5846.0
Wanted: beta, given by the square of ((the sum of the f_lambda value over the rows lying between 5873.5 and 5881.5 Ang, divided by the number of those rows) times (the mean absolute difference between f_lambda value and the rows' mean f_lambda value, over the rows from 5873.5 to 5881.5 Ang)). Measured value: 0.0033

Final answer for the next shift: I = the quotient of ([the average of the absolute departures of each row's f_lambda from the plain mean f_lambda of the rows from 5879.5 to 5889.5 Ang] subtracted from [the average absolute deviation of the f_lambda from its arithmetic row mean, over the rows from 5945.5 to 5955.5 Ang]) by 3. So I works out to -0.017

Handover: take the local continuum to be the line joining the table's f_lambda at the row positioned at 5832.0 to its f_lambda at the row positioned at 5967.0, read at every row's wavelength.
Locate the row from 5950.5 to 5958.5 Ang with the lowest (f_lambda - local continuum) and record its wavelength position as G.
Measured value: 5951.0 Ang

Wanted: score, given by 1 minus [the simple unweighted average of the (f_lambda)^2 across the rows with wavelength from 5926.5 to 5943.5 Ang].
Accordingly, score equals -1.07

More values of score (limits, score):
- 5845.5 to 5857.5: -1.07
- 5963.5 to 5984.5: -0.69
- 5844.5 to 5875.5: -0.98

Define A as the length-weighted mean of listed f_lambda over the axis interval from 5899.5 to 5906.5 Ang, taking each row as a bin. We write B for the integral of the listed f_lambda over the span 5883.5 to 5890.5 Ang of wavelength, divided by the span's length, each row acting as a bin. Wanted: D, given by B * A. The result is 1.87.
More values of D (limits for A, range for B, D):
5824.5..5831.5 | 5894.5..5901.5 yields 1.86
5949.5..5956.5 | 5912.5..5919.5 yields 1.84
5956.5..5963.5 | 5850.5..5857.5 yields 2.09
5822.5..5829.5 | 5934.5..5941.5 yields 2.02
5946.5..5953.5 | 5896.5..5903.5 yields 1.95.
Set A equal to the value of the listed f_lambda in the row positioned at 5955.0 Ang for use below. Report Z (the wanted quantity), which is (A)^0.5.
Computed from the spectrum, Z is 1.22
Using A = 1.477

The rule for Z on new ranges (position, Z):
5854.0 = 1.19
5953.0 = 1.20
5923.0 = 1.13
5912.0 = 1.14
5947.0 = 1.18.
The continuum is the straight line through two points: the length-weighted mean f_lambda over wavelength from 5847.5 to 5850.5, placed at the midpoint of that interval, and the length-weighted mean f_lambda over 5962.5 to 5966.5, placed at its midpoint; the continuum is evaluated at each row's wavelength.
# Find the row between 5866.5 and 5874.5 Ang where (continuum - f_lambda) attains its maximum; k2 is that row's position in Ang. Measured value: 5867.0 Ang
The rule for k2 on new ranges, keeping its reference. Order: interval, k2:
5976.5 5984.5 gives 5983.0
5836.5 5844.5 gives 5844.0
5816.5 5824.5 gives 5818.0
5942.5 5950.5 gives 5944.0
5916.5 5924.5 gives 5921.0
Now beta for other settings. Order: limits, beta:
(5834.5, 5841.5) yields 0.0014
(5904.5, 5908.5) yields 0.0005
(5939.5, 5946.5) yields 0.0006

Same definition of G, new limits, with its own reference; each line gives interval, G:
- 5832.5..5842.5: 5833.0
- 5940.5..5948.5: 5944.0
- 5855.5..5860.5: 5860.0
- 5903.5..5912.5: 5912.0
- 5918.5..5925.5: 5921.0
